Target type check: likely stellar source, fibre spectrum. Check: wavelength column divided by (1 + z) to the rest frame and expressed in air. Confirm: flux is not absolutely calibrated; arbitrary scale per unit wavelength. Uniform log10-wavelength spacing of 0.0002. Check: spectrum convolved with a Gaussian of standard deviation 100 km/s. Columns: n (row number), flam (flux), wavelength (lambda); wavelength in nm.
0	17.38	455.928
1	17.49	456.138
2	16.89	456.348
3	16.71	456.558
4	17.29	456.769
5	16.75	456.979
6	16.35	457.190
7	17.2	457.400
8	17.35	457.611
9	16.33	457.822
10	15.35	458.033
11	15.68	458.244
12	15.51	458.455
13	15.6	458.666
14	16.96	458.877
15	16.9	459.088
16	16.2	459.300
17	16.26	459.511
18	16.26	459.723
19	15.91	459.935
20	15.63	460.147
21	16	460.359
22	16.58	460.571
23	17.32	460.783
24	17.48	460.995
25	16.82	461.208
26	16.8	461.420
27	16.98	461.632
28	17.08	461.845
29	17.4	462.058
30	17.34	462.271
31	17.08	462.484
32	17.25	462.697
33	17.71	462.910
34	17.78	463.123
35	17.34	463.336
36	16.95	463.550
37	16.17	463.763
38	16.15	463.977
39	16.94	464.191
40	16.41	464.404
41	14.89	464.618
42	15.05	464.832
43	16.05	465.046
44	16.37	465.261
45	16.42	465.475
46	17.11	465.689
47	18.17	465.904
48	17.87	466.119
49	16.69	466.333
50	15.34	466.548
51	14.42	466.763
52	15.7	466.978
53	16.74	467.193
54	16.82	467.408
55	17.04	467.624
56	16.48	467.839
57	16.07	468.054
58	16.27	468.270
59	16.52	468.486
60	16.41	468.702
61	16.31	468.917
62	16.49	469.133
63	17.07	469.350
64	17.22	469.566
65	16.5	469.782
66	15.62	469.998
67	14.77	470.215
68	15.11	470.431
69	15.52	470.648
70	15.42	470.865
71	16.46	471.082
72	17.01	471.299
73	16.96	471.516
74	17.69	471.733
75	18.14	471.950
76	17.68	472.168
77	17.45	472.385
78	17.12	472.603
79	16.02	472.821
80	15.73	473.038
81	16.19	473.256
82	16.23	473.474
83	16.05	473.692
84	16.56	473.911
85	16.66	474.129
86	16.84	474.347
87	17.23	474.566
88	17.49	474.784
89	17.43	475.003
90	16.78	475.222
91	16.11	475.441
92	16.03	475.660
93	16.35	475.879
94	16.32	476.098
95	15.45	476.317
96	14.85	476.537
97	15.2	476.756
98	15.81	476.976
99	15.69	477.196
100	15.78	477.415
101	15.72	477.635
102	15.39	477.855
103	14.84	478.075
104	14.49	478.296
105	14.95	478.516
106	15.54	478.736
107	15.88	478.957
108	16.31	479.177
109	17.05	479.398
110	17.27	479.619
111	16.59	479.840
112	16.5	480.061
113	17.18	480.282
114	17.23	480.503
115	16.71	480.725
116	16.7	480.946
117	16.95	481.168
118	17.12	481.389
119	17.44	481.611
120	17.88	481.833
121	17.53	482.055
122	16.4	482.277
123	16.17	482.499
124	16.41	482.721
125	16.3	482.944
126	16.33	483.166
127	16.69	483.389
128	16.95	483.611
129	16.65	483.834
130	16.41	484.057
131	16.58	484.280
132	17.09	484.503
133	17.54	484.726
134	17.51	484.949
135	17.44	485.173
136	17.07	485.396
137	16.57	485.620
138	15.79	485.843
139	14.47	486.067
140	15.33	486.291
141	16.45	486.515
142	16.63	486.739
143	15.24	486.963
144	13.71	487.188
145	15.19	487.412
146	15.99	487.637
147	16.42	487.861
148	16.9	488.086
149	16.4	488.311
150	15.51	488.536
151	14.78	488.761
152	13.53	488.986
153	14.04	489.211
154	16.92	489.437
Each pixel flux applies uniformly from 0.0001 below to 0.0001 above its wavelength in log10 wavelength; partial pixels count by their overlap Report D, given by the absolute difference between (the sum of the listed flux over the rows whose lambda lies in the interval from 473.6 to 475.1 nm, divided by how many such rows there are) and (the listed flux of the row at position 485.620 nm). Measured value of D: 0.3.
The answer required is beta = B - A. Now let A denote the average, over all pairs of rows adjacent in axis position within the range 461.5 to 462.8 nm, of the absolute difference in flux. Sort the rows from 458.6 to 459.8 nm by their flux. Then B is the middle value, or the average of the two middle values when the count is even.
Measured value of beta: 16.1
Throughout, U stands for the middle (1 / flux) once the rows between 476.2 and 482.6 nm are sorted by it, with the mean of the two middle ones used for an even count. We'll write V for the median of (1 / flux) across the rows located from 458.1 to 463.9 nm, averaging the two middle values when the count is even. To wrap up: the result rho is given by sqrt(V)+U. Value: 0.305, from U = 0.0613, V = 0.0592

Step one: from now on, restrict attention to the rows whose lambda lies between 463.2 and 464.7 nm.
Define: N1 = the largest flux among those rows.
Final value 17.34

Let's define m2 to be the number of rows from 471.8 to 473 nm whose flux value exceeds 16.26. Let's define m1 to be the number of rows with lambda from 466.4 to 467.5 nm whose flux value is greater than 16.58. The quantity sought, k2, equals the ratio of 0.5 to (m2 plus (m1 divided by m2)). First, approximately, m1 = 2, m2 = 4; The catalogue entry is 0.11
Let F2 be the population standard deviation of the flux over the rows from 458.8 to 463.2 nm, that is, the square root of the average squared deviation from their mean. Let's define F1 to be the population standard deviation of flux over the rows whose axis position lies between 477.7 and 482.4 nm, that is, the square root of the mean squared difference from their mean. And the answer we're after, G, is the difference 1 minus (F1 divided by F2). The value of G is -0.6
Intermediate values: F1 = 0.93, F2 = 0.59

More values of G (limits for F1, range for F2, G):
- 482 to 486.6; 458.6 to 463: -0.2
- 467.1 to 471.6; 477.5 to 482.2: 0.3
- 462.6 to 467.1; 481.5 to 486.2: -0.4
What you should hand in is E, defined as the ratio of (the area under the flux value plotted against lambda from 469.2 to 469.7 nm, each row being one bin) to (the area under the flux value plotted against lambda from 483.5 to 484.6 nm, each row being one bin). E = 0.5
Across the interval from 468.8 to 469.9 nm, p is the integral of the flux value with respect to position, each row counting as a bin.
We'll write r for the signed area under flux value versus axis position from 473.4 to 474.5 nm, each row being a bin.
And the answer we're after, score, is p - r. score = 0.2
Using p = 18.4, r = 18.1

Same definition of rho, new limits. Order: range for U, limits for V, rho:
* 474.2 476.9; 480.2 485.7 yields 0.304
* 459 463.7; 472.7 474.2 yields 0.307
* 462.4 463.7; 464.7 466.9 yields 0.305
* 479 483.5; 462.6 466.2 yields 0.303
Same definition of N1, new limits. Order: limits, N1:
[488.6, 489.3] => 14.78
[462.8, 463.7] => 17.78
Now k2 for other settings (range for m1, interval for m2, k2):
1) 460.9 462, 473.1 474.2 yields 0.11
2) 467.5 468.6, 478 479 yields 0.00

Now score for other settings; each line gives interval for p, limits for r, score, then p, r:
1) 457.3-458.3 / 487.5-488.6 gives -1.5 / 16.4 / 17.9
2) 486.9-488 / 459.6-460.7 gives -0.8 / 16.9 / 17.7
